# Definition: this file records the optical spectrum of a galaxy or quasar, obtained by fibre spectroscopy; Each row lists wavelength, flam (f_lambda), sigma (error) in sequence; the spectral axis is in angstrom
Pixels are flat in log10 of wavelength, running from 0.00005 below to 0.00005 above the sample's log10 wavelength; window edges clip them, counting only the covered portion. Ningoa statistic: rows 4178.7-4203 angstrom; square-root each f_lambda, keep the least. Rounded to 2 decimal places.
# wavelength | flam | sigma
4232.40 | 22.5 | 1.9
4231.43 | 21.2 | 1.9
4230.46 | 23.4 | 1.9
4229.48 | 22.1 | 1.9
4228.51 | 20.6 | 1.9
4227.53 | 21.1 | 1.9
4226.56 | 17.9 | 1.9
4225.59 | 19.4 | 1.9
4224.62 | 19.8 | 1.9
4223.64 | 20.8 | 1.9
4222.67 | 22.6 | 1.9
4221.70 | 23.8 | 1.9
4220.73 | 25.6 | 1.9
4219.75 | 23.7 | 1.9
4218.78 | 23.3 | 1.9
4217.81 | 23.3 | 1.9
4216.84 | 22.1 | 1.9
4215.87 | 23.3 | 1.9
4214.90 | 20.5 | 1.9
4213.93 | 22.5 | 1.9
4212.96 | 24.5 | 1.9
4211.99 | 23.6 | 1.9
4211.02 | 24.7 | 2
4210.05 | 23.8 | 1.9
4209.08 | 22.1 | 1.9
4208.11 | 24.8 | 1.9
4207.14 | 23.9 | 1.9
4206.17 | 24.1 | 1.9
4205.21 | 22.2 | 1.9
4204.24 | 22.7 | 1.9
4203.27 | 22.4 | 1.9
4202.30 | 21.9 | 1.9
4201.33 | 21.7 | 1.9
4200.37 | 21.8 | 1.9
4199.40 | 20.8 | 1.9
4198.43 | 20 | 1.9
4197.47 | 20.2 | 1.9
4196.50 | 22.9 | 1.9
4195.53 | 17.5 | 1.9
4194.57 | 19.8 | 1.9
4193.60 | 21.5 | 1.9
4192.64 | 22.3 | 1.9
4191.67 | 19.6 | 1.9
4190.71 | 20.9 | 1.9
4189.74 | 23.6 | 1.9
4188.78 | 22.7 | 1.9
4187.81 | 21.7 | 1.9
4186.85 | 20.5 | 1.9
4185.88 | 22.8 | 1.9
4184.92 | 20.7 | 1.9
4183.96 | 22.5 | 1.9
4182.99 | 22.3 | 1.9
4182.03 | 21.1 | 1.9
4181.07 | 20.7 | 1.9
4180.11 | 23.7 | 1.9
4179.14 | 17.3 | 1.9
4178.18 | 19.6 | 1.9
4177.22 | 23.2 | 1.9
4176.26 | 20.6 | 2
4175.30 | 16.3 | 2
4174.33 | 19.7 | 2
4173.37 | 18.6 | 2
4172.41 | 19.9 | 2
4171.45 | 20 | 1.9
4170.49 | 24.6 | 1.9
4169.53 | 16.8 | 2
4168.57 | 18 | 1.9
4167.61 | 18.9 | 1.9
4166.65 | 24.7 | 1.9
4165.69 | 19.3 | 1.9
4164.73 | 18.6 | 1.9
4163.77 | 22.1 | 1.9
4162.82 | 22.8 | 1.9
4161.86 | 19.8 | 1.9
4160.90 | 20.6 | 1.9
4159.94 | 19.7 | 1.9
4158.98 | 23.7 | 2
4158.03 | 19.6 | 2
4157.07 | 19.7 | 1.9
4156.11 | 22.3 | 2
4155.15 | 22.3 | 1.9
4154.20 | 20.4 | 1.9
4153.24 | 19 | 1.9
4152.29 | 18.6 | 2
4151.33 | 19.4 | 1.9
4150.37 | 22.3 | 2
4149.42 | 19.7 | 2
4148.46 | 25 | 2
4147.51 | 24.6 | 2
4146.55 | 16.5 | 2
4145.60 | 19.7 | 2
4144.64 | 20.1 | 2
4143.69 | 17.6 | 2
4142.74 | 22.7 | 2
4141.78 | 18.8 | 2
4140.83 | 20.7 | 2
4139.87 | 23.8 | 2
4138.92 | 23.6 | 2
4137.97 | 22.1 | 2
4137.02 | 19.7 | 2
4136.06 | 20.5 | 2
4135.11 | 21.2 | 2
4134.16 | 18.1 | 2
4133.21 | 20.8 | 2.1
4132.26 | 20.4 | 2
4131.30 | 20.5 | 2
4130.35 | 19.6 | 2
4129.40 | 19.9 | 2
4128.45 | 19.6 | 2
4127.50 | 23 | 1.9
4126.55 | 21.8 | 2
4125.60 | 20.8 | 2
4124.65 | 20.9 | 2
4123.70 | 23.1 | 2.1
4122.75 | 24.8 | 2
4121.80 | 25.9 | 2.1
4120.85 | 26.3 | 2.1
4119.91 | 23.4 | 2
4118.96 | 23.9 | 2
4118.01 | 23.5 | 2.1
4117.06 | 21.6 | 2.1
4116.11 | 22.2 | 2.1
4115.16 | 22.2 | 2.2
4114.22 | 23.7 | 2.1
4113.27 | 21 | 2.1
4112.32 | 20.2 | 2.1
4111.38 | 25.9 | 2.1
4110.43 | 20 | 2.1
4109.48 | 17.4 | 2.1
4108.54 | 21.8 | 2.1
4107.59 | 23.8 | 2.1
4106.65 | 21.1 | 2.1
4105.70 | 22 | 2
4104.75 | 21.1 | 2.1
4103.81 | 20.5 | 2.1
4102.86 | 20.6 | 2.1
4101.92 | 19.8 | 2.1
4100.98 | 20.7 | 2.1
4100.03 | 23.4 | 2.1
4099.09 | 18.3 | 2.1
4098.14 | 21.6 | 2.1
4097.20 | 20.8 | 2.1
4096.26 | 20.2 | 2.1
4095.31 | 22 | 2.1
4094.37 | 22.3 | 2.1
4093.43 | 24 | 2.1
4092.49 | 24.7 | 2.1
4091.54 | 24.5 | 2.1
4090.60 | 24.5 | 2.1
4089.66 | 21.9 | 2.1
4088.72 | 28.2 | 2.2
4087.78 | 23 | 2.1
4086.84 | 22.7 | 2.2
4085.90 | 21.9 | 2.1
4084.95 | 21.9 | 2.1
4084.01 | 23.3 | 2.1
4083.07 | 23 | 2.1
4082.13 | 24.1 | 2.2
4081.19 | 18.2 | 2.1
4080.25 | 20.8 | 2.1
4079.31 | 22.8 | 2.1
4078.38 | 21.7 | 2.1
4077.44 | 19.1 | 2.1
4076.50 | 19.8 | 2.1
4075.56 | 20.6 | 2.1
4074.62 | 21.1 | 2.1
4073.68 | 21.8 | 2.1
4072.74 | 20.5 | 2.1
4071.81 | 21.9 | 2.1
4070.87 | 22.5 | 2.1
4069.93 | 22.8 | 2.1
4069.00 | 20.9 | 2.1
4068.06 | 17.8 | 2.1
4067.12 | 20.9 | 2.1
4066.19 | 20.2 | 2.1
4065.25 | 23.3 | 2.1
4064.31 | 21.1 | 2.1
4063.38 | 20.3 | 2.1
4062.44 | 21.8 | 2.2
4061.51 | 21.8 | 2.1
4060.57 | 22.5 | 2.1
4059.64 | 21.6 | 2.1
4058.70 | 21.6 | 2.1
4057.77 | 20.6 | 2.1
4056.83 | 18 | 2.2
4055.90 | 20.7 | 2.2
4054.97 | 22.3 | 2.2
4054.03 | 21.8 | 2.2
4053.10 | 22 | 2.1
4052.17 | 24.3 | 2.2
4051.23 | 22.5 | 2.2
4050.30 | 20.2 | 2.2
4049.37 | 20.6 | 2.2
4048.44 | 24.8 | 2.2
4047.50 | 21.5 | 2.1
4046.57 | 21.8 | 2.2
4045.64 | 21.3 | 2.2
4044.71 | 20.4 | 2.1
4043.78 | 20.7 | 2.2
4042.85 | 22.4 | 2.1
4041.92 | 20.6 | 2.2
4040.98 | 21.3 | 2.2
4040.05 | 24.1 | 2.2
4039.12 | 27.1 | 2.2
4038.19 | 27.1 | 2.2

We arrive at 4.16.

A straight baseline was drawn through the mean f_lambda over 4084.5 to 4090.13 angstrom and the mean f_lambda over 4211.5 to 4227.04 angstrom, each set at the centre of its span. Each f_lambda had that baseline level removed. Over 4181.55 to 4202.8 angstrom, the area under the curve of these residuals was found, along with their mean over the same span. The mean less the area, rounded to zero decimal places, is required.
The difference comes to 24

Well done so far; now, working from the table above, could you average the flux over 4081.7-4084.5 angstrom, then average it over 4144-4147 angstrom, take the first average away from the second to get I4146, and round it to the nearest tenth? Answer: -4.7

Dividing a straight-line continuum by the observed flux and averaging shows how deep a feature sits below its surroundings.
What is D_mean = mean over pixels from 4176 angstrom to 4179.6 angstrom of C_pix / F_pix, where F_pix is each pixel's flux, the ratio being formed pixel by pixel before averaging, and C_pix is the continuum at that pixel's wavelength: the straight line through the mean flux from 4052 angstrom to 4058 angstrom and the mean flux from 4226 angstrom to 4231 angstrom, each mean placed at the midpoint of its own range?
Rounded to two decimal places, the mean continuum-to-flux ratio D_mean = 1.06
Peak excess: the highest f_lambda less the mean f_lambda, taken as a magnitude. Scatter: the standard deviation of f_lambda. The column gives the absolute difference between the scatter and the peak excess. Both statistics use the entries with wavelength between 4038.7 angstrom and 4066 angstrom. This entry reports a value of 3.6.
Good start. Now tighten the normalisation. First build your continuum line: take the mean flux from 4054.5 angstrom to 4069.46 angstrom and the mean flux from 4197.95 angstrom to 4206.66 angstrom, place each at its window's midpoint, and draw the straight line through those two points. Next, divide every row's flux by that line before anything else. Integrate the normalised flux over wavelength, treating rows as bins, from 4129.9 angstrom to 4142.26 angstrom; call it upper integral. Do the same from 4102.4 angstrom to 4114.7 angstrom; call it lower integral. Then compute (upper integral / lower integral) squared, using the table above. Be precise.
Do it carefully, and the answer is 0.93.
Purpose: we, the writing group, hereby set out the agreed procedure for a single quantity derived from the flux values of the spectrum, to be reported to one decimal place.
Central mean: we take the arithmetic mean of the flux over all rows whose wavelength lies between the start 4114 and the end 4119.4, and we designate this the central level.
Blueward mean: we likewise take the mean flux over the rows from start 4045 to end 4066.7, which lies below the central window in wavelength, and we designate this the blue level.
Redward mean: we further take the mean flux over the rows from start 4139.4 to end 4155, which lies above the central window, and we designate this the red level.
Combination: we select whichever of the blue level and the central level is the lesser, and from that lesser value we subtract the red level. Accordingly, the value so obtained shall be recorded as 1.0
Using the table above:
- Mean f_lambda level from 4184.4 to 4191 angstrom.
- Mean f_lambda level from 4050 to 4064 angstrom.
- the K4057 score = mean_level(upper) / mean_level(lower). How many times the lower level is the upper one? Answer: 1.02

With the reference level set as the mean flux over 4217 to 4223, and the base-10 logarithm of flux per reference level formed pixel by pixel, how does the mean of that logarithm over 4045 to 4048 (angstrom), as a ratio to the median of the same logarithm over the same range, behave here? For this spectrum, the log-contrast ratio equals 1.0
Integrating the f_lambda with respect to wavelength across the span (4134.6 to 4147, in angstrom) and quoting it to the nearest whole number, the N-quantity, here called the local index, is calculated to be 255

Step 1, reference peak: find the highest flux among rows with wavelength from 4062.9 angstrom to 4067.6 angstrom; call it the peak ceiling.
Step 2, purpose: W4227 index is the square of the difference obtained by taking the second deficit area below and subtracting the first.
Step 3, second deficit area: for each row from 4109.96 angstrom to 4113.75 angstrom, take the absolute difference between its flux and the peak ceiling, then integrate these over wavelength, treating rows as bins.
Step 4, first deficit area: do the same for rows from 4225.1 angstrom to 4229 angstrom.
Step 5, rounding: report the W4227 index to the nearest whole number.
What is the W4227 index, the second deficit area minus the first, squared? 10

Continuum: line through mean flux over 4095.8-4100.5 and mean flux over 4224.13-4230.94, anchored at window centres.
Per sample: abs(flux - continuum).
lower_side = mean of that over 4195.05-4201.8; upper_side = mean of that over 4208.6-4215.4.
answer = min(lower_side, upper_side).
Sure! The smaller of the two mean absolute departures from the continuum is 1.26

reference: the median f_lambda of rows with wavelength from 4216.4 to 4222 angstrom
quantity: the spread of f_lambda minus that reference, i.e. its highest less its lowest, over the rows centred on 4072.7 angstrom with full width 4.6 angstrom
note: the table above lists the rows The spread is 2.0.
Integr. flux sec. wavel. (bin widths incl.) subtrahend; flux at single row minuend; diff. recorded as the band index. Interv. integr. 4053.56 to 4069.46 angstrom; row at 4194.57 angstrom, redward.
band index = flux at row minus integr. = -314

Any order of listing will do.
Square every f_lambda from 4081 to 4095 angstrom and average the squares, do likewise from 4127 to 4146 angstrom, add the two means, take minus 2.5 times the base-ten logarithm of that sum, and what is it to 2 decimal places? -7.47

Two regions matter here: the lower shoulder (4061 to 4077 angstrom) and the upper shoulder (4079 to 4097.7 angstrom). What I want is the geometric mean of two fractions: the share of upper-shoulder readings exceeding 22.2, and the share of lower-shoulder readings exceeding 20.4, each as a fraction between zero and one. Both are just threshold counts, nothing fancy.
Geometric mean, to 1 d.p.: 0.7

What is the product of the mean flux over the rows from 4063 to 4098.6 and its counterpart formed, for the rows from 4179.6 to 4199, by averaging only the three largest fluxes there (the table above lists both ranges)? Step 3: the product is 513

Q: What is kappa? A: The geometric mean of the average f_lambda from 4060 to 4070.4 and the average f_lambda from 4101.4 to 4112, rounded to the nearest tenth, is 21.2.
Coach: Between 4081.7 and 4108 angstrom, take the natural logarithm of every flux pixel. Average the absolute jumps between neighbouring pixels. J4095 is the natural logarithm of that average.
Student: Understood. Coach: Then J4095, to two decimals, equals -2.67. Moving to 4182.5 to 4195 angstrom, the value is -2.62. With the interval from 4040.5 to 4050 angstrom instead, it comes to -2.68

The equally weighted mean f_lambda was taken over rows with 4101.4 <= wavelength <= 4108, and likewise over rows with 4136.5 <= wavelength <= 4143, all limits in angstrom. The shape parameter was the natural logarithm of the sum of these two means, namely 3.76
